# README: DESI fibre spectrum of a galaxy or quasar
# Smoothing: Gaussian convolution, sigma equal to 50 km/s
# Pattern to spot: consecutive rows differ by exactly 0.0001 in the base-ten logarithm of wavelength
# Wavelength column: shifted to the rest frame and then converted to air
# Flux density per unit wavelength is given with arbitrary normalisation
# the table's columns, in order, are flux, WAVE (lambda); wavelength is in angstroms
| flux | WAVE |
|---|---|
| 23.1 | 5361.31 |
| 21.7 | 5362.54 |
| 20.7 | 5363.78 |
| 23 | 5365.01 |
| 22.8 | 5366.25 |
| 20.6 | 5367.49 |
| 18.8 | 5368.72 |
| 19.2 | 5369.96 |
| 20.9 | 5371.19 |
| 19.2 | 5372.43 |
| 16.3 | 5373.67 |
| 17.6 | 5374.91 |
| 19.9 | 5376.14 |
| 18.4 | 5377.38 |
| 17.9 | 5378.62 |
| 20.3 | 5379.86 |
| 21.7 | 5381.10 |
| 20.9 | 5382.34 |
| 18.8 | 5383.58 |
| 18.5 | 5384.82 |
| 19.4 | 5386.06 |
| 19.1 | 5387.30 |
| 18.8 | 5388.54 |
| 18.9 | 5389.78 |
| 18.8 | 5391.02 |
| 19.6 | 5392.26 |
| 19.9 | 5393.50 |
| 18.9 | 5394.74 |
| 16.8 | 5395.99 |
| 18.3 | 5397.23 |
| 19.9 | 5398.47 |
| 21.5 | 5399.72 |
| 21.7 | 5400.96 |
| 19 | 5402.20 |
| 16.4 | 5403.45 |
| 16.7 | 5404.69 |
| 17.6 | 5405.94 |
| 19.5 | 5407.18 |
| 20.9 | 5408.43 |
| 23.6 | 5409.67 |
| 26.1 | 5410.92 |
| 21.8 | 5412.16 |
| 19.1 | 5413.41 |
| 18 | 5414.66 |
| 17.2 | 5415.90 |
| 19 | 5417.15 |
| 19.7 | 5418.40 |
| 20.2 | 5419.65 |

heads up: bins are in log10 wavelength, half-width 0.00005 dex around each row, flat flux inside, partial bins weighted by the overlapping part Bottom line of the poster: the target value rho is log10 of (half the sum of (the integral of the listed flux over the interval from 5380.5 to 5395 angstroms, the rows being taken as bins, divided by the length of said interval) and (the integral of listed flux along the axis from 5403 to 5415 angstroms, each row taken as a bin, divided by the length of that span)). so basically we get 1.30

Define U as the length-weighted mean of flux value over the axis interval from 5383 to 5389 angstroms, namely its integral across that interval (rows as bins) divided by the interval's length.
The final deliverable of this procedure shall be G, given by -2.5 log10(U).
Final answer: -3.19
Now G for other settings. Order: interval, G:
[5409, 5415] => -3.35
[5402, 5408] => -3.13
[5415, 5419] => -3.17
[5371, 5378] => -3.17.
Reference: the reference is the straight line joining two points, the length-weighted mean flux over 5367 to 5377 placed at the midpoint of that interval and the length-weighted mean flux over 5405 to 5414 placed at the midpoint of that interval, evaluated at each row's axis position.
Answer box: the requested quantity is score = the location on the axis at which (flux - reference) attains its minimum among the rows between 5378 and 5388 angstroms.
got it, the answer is 5378.62 angstroms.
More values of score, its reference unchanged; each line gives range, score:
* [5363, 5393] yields 5373.67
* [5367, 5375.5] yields 5373.67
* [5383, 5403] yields 5395.99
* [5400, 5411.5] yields 5403.45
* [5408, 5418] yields 5415.90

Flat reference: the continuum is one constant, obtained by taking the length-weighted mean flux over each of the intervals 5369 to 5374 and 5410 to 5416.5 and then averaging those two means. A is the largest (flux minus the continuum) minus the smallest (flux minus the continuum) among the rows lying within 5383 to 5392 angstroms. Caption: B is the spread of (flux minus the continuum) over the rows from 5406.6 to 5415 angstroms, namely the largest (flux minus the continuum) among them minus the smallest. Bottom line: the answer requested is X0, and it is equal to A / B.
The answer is 0.1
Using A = 0.9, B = 8.1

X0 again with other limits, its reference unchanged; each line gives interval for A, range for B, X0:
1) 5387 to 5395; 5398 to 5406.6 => 0.2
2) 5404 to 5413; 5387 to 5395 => 8.5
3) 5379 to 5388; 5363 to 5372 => 0.8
